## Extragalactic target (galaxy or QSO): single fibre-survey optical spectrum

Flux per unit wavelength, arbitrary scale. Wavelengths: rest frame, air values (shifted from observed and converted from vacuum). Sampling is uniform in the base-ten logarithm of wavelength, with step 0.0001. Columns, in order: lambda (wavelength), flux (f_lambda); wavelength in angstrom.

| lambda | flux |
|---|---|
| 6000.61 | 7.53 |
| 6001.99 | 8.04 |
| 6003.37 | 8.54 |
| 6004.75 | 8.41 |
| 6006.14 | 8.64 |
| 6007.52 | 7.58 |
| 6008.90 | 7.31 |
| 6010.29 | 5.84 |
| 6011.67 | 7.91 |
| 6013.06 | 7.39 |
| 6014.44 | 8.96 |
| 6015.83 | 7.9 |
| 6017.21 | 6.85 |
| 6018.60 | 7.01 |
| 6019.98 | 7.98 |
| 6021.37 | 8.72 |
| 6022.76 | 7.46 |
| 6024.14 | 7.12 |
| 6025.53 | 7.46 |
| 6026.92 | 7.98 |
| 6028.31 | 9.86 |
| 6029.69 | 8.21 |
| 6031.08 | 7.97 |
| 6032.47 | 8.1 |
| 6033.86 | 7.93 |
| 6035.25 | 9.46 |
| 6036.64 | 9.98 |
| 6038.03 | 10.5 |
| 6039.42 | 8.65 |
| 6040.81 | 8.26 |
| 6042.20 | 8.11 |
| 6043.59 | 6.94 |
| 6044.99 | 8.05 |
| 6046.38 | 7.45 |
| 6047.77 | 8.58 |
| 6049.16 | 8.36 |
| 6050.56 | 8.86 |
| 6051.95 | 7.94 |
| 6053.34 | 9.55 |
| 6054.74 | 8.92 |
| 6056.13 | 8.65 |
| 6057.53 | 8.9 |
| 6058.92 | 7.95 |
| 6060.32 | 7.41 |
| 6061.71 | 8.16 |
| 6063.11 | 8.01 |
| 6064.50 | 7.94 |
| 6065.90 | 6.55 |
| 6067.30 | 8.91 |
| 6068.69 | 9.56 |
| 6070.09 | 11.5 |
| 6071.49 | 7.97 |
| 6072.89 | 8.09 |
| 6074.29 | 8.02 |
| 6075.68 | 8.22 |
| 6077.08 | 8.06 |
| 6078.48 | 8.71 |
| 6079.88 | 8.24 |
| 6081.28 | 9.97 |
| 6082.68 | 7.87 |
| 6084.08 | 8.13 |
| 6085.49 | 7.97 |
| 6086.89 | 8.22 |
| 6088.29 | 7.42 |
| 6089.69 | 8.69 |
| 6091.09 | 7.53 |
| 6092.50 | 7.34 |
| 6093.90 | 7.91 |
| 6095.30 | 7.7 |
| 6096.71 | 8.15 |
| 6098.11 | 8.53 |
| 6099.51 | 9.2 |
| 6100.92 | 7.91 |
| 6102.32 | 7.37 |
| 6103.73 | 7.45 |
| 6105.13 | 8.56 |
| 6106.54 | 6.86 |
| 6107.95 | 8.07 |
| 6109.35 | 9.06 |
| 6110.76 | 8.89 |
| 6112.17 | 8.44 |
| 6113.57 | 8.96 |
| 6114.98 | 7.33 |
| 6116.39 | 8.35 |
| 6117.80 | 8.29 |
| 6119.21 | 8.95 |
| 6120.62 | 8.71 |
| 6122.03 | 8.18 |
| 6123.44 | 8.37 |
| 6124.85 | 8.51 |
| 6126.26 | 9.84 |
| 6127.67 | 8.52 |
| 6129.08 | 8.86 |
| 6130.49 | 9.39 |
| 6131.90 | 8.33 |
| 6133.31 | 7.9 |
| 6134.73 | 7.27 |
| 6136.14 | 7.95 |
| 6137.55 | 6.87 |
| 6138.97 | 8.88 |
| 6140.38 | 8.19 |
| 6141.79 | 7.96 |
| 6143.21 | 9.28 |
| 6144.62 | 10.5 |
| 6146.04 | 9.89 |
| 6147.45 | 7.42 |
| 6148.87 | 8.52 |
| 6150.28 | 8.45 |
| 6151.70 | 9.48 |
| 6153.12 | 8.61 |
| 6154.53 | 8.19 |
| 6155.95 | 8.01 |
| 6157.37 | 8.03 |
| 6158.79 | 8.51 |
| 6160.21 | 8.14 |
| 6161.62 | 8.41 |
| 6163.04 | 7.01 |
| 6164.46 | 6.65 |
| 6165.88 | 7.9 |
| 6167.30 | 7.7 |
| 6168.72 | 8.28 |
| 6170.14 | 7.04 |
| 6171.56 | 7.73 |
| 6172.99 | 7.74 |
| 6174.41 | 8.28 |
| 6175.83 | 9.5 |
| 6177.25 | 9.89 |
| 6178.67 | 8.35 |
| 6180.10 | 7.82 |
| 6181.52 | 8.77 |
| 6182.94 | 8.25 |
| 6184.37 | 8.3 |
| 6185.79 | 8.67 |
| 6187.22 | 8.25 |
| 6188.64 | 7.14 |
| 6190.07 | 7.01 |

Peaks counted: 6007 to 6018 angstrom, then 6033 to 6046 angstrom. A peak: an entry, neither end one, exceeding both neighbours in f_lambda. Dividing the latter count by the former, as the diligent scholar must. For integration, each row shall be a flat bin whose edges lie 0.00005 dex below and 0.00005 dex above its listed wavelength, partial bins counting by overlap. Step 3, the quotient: 0.5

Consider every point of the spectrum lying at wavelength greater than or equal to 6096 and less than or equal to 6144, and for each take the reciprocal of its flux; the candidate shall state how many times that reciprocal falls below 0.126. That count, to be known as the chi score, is 26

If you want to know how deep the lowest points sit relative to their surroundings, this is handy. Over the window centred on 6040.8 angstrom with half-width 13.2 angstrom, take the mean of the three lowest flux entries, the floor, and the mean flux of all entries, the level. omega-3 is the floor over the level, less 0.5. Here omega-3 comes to 0.37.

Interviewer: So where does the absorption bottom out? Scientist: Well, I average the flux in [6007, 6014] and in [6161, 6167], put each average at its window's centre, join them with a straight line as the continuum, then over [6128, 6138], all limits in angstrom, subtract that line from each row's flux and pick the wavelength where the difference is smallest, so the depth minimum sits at 6137.55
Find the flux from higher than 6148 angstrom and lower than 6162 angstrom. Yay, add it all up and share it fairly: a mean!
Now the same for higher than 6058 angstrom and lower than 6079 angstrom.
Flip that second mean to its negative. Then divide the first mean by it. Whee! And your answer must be -1.01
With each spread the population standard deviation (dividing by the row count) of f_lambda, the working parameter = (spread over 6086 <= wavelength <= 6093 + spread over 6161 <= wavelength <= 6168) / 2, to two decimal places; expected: 0.58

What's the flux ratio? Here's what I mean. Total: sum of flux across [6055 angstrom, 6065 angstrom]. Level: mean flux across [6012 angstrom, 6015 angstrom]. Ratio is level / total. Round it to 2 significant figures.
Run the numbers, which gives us 0.14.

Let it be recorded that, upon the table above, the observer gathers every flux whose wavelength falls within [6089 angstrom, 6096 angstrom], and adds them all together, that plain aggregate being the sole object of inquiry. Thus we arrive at 39.2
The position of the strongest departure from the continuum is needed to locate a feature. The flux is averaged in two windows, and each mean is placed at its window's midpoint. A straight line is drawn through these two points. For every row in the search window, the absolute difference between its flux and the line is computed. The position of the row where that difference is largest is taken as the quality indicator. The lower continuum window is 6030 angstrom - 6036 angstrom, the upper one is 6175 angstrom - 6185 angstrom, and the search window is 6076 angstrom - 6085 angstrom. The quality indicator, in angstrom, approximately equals 6081.28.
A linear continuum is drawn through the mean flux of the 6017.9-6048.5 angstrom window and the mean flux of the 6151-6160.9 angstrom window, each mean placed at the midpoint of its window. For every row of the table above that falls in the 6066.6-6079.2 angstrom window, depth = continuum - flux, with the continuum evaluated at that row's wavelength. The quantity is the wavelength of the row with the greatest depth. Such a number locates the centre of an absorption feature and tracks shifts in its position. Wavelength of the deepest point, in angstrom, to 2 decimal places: 6071.49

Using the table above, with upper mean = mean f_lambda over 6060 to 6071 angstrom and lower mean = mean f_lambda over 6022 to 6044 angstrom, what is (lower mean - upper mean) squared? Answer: 0.02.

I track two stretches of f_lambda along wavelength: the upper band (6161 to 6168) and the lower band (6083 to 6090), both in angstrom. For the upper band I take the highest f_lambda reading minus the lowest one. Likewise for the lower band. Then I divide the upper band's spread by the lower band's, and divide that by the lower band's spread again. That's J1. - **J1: 1.09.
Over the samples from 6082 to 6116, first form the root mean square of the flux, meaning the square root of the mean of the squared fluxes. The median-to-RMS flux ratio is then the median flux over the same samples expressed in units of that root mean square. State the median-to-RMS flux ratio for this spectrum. 0.99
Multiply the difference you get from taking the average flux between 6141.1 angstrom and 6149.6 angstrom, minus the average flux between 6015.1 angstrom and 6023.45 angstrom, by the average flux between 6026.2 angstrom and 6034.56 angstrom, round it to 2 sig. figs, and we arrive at 11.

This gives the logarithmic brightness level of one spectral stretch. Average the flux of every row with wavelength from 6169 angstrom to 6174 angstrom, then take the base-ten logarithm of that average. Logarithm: 0.88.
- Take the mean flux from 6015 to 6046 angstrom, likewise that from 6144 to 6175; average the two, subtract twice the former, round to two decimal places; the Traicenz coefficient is -8.20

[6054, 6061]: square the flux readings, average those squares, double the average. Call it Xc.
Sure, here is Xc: 141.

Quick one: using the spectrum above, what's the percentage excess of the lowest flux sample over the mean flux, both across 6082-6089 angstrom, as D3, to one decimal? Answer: -6.3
